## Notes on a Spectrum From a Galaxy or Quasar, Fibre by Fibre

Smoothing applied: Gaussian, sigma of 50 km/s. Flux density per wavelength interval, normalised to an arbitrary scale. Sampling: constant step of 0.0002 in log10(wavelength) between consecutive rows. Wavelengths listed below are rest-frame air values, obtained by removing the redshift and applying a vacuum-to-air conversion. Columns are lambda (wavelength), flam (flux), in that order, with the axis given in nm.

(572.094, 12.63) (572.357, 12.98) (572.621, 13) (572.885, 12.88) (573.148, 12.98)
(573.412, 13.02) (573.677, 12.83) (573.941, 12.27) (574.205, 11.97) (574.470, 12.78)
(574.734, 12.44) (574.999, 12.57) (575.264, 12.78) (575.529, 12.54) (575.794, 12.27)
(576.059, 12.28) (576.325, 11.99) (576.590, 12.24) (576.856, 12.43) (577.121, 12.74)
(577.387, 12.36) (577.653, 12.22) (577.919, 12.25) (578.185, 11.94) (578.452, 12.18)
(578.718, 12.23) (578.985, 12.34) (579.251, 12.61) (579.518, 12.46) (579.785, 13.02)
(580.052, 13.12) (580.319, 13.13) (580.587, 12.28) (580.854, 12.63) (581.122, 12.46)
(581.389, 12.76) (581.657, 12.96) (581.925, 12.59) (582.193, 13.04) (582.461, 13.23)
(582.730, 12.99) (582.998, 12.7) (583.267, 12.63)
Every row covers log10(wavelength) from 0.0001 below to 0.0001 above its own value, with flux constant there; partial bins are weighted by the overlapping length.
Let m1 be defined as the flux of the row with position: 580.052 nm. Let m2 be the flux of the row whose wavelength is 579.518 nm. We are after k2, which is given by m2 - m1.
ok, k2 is -0.7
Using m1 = 13.12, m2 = 12.46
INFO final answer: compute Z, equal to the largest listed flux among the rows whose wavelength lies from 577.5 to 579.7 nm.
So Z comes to 12.61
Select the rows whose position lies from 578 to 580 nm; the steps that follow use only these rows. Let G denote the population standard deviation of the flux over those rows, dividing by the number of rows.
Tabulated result 0.32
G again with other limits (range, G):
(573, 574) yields 0.30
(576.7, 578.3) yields 0.24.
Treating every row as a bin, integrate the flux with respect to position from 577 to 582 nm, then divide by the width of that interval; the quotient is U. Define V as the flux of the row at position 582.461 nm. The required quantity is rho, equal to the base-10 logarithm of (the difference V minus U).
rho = -0.2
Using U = 12.5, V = 13.23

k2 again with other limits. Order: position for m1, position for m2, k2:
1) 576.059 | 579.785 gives 0.7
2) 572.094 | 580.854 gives 0.0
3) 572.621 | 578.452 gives -0.8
